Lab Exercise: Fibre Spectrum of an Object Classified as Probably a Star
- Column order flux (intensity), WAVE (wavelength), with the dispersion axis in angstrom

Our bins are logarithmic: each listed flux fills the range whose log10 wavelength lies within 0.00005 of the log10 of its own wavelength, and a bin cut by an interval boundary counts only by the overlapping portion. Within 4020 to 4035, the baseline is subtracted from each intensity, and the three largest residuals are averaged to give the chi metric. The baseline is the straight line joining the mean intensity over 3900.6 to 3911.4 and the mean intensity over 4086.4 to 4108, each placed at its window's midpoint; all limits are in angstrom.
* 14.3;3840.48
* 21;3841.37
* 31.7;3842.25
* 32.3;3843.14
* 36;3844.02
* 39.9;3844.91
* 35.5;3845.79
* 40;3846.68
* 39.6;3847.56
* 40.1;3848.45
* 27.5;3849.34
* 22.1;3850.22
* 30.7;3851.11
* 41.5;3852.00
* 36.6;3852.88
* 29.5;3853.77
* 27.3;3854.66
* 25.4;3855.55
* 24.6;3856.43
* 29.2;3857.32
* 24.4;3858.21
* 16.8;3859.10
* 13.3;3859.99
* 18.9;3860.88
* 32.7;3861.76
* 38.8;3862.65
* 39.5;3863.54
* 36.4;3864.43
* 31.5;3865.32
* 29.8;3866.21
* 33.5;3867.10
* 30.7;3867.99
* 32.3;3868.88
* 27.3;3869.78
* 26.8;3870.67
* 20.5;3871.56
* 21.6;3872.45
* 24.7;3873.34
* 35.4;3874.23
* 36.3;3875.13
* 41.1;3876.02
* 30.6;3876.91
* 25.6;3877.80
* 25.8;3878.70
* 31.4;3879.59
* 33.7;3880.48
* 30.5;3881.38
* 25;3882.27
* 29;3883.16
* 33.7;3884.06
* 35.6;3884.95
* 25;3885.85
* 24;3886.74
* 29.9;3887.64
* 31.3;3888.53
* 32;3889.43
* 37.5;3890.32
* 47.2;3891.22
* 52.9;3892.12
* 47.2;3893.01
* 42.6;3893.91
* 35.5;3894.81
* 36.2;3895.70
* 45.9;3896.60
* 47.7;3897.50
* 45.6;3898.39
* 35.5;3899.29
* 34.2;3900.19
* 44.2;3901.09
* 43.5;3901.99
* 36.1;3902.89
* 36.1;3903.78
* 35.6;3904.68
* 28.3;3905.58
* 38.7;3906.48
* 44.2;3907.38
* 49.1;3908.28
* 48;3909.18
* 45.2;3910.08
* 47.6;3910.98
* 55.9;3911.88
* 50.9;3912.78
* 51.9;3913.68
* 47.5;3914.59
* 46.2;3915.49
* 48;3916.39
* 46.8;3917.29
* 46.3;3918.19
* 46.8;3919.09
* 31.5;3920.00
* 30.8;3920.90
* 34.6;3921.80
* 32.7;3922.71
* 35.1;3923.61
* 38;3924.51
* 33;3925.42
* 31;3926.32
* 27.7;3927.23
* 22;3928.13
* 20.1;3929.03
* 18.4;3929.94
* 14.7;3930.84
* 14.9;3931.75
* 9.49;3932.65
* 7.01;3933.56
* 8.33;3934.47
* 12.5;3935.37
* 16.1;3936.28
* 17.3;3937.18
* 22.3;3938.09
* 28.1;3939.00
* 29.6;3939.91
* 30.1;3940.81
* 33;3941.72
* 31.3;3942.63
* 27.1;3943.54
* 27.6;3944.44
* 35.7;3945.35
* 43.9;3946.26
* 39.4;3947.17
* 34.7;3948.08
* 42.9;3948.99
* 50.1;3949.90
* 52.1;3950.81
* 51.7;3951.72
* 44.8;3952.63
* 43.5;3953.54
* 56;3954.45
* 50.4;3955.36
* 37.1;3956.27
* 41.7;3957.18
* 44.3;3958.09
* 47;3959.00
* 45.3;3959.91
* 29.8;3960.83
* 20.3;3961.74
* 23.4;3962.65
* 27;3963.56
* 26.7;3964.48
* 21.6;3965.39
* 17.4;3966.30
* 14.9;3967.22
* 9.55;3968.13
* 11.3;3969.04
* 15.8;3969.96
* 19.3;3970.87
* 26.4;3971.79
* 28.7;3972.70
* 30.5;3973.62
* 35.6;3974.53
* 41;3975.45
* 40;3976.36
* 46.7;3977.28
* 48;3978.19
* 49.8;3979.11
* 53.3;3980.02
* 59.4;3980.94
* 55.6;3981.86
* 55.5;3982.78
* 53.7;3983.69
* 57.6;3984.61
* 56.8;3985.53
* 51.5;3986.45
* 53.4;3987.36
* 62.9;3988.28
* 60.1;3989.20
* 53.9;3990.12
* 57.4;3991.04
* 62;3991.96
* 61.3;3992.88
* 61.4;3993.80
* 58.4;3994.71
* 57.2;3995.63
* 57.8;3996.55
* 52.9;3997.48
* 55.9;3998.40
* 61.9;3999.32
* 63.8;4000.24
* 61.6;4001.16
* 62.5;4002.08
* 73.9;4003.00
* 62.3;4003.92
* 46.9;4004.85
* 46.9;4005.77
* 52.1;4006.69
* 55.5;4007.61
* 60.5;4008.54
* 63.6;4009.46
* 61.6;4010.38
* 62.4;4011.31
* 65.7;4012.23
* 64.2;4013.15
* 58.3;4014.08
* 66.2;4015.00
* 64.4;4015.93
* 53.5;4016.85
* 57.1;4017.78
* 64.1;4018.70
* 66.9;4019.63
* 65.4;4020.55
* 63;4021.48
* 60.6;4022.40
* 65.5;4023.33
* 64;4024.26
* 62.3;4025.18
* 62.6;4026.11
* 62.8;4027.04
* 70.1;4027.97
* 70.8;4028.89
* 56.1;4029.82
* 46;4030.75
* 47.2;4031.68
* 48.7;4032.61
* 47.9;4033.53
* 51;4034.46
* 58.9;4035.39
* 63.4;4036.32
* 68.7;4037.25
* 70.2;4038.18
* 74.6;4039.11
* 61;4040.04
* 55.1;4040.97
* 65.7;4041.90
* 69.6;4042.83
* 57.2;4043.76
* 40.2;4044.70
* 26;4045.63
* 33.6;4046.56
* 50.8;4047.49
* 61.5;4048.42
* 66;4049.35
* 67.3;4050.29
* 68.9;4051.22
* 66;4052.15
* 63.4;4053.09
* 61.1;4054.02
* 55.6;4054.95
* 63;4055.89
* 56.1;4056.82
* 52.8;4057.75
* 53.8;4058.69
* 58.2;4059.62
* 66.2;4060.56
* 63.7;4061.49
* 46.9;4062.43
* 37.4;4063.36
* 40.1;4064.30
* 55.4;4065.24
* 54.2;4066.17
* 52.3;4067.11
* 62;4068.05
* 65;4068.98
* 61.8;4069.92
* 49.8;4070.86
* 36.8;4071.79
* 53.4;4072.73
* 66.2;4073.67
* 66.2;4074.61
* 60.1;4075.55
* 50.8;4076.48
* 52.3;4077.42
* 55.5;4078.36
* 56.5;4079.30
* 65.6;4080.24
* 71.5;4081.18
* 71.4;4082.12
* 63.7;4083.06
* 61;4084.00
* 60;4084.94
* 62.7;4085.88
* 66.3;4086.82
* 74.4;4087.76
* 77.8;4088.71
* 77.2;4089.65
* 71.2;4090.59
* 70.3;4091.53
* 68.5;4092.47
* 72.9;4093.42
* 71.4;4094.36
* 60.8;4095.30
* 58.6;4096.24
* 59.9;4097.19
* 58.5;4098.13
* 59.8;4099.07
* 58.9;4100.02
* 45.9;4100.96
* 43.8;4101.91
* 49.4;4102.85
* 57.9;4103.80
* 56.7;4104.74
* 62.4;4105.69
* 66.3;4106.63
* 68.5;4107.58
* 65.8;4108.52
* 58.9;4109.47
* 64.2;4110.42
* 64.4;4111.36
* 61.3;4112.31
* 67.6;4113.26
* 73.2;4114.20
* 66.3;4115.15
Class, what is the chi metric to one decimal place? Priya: 13.6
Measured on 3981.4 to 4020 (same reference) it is 15.4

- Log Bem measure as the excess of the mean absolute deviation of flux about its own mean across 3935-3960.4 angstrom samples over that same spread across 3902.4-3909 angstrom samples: 4.8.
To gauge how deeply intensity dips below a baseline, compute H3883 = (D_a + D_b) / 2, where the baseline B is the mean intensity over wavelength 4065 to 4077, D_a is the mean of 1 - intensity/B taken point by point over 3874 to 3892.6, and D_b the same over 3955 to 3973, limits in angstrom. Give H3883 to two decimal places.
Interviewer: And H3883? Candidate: 0.46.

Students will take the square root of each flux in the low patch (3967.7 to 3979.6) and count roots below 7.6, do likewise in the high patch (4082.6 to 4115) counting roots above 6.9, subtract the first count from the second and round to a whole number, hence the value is 19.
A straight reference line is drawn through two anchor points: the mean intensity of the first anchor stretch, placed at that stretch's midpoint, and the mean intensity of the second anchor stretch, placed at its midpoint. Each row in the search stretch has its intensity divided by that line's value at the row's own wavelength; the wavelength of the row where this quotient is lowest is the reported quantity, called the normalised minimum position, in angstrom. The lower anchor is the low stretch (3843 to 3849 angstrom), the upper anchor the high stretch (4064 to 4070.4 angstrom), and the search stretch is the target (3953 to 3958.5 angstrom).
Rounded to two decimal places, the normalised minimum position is 3956.27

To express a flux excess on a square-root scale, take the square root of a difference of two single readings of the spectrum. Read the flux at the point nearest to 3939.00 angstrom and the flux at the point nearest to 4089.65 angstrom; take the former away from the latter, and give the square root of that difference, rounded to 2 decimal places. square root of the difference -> 7.01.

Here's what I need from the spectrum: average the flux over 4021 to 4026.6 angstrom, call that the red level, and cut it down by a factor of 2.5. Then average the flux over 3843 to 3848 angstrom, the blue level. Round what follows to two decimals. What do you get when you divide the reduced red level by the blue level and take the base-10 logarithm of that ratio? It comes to -0.17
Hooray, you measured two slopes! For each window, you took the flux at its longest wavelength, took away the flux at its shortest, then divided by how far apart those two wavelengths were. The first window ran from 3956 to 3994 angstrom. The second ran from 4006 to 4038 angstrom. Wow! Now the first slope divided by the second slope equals 1.2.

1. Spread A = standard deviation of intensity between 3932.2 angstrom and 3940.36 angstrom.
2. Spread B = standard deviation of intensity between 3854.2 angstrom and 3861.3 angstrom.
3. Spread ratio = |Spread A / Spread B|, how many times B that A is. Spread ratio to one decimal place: 1.5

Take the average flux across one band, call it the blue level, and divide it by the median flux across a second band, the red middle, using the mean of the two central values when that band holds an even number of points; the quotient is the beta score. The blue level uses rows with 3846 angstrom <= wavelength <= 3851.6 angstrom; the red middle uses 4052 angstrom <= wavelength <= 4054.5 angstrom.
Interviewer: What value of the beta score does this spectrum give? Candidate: 0.53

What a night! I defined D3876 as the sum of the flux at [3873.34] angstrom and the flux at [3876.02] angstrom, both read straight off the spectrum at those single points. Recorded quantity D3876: 66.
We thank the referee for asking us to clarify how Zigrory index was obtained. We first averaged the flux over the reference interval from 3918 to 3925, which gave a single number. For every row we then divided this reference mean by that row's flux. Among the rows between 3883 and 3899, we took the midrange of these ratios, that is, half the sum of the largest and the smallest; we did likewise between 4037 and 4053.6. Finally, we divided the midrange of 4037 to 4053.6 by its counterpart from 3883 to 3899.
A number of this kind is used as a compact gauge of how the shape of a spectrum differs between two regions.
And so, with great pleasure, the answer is 0.86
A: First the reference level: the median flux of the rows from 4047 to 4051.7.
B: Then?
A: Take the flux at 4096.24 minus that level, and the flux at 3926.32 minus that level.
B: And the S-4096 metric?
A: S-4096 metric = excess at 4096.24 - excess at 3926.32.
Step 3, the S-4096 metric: 28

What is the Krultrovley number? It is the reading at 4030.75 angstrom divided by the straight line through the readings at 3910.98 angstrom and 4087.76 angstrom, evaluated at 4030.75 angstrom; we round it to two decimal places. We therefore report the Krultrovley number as 0.70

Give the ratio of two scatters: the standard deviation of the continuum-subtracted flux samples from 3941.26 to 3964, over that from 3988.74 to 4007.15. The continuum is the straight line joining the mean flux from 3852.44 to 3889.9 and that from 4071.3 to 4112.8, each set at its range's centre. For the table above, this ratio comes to 1.6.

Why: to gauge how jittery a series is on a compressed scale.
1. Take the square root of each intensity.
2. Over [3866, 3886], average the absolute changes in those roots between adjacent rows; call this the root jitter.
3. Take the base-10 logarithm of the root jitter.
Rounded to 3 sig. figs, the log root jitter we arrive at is -0.408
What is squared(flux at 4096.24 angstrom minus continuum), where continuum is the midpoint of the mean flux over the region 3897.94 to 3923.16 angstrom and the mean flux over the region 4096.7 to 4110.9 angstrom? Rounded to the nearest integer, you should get 68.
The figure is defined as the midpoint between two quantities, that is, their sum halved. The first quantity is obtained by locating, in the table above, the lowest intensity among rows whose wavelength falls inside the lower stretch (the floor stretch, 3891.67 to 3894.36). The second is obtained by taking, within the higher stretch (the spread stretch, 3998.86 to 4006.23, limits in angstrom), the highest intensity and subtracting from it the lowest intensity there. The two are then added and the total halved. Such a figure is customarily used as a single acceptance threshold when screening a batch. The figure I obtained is 35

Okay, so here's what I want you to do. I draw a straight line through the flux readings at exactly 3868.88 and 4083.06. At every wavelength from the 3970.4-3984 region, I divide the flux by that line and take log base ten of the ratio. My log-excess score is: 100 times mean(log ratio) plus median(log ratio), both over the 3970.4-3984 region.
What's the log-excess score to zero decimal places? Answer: -7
